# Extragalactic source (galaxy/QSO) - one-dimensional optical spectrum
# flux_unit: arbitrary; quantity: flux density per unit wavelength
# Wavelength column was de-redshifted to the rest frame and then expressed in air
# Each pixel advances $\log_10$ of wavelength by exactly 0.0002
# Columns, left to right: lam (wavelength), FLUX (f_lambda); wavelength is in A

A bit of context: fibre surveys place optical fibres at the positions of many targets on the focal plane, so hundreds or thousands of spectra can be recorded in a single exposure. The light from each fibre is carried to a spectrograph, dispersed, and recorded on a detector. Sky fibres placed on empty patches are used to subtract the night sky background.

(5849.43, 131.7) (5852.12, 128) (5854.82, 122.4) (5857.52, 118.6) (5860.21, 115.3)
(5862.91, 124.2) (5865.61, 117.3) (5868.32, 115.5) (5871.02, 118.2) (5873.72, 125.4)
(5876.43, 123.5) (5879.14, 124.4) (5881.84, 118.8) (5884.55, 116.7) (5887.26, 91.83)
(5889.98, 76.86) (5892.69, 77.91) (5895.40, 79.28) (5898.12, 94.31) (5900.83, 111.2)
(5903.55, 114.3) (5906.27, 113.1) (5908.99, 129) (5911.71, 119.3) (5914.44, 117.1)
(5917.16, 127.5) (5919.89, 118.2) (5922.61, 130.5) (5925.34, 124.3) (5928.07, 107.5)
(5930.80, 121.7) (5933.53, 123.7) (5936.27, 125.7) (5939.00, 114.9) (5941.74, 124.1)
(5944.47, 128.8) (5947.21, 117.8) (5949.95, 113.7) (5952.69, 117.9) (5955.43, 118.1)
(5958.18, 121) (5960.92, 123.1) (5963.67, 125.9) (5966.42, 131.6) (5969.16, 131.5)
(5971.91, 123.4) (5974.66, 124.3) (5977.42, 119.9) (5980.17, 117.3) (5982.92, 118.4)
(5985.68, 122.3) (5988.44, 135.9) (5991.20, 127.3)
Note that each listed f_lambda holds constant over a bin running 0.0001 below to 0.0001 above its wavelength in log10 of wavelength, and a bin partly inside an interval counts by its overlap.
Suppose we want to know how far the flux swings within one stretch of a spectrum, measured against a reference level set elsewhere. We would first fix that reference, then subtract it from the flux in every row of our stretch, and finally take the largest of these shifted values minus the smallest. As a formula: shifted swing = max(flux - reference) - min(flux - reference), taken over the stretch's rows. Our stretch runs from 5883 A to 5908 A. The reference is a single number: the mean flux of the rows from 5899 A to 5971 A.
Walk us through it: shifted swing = 40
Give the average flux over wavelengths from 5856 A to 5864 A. 119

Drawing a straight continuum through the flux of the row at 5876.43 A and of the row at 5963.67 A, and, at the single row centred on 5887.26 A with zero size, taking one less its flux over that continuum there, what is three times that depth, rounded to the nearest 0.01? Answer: 0.77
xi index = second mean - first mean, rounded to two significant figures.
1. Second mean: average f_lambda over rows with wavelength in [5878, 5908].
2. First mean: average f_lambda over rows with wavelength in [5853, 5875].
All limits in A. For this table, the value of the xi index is -18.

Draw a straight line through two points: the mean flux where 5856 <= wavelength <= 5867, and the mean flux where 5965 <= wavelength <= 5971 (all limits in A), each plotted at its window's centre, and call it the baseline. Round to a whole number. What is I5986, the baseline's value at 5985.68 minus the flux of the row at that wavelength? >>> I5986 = 11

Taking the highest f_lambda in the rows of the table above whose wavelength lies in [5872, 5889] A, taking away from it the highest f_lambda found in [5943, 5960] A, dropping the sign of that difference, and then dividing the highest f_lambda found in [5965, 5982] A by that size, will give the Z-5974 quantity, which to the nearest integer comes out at 39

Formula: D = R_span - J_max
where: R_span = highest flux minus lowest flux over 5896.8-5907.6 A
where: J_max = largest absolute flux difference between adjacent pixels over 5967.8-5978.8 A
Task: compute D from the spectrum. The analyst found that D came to 12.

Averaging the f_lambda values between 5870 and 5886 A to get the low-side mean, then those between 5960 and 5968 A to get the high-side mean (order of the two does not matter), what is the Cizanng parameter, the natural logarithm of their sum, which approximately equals 5.51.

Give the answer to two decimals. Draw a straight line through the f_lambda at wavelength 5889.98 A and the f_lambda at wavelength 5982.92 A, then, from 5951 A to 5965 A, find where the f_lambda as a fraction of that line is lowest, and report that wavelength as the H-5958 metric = 5955.43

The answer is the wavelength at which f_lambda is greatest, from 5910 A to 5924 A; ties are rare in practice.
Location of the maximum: 5922.61 A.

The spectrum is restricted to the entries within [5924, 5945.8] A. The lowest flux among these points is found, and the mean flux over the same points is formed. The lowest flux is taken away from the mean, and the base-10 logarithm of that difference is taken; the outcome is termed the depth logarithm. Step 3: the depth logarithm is 1.1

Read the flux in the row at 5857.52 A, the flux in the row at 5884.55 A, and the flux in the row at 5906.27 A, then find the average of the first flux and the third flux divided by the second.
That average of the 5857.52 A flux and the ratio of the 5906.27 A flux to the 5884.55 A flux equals 59.8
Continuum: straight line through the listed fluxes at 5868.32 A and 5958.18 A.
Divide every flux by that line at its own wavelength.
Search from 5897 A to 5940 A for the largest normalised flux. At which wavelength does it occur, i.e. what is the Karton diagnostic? 5922.61 A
